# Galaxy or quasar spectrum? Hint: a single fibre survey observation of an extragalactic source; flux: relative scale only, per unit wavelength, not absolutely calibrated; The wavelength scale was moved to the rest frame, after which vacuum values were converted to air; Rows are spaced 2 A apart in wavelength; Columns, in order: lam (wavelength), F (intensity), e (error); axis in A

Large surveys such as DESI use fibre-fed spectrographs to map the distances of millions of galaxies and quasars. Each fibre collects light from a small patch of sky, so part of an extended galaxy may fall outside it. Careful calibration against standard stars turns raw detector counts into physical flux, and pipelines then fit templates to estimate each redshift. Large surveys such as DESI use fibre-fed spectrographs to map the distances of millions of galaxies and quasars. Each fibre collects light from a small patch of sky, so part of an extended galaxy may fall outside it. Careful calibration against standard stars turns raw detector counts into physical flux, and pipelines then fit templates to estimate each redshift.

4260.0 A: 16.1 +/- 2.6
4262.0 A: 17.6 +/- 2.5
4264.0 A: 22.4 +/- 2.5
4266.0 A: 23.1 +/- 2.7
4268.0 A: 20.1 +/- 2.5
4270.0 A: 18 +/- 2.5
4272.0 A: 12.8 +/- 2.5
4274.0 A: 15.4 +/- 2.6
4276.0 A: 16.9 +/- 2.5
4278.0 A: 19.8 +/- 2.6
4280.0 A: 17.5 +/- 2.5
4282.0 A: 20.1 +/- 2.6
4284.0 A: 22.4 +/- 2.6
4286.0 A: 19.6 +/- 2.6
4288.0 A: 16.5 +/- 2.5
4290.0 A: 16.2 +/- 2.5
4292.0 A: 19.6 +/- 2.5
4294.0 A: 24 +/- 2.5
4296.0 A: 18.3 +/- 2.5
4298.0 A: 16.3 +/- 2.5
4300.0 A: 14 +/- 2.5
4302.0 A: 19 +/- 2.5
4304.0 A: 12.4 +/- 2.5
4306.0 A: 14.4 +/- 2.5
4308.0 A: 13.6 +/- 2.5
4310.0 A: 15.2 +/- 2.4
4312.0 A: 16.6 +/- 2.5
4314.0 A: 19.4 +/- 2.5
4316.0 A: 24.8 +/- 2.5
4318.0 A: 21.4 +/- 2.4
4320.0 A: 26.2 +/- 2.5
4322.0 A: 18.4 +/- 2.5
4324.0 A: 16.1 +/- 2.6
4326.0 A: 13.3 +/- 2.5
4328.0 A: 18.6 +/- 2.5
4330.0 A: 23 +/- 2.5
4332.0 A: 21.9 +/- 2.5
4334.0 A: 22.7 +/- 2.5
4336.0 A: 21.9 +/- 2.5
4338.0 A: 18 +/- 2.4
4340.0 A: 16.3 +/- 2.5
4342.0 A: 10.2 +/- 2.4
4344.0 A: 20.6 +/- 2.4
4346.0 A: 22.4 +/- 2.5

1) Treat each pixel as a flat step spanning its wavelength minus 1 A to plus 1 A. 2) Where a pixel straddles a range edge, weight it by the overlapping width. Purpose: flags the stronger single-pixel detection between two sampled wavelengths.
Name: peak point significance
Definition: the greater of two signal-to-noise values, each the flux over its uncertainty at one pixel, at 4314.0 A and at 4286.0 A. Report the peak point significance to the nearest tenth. 7.8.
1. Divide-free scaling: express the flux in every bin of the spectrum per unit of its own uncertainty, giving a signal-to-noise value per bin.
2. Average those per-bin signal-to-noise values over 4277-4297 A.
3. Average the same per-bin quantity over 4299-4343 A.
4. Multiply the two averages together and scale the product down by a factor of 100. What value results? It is 0.55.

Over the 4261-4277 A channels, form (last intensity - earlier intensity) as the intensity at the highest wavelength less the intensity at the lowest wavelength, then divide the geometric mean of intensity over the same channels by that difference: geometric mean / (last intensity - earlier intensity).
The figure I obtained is -26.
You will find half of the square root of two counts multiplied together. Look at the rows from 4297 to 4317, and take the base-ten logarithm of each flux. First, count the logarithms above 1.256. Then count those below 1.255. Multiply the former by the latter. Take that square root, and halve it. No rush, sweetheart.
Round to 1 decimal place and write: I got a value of 2.3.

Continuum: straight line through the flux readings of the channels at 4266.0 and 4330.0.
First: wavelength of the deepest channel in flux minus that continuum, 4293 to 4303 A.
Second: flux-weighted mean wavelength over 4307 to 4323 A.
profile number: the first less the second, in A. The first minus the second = -15.7 A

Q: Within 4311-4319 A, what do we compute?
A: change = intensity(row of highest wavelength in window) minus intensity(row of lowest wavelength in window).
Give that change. 4.8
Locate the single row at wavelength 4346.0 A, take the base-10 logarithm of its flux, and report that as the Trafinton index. 1.35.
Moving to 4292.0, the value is 1.29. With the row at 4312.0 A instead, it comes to 1.22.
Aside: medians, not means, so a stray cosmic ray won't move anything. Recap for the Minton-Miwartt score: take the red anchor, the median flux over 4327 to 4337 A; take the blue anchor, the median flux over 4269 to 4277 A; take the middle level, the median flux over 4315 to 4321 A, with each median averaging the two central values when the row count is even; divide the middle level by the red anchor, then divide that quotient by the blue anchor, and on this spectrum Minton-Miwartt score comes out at 0.070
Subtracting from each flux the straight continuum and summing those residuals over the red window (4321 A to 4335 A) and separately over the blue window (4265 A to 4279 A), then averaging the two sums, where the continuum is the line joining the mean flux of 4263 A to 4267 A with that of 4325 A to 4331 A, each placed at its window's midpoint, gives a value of -11.9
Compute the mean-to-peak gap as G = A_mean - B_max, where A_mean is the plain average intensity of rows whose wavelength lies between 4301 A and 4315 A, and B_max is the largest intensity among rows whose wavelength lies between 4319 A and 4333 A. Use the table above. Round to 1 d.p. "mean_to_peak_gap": -10.4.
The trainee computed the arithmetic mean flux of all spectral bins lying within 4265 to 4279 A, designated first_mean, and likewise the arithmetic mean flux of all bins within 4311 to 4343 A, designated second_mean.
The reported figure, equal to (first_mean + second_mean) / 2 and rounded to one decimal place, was 18.7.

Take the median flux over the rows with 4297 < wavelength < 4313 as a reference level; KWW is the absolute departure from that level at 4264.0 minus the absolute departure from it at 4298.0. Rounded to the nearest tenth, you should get 6.1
